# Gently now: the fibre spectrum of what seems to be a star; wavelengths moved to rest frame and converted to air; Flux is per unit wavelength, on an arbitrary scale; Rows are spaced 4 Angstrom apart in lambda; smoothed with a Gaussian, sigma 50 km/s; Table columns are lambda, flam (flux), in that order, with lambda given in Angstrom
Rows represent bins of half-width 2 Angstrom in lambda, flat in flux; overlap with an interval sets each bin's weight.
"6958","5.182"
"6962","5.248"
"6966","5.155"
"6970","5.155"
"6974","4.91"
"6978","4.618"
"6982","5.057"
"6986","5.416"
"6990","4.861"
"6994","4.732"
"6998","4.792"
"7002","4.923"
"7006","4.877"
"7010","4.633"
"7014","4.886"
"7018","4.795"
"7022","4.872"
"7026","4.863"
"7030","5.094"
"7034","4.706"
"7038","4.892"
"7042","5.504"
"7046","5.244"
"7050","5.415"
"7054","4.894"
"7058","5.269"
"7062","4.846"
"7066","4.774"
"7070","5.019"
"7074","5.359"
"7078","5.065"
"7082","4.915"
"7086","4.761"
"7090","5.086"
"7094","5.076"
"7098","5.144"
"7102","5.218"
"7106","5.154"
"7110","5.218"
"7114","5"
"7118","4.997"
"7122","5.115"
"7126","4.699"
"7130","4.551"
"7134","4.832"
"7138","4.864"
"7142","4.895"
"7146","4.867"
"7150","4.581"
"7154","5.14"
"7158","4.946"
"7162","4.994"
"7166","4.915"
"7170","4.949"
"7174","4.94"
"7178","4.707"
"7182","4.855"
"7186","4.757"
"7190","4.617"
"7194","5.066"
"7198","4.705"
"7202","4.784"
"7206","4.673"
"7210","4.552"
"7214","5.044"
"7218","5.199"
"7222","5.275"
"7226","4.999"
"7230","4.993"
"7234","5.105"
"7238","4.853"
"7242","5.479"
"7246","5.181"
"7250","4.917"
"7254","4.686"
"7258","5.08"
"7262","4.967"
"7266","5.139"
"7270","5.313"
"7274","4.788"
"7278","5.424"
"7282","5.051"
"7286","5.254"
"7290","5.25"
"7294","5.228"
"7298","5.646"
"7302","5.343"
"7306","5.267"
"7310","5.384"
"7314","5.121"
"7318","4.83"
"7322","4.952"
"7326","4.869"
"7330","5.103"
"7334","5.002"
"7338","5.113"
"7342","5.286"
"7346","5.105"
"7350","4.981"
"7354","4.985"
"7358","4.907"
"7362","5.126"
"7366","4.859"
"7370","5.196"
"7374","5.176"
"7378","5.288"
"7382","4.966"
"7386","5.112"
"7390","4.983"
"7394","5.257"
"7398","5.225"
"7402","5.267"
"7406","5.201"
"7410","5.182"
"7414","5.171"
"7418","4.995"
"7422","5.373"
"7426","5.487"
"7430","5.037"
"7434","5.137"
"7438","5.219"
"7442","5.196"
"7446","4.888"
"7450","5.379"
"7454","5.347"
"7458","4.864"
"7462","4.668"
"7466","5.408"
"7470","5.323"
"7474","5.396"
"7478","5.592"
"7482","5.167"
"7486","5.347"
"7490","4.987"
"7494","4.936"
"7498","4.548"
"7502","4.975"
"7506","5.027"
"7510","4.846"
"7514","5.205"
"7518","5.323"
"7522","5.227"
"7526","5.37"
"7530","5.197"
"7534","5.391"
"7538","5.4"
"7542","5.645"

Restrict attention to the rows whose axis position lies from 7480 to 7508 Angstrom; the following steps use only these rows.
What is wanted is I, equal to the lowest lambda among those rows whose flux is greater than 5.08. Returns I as 7482 Angstrom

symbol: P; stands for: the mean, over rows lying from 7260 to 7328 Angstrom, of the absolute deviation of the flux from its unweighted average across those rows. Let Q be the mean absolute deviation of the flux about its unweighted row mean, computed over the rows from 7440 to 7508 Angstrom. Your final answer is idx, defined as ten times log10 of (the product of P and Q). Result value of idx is -13.4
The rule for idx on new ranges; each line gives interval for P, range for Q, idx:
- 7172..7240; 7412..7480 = -14.6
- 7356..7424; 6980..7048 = -16.7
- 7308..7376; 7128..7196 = -18.0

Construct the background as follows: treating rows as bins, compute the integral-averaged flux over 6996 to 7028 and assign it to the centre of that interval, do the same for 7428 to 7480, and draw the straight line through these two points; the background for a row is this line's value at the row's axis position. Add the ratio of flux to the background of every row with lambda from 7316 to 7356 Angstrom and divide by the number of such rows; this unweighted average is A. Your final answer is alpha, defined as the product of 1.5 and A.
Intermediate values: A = 0.99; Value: 1.479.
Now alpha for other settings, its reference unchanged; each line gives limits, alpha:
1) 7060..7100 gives 1.537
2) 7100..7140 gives 1.514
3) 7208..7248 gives 1.519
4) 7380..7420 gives 1.497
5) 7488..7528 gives 1.446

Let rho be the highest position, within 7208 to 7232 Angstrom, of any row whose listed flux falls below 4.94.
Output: 7210 Angstrom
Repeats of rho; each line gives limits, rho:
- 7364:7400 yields 7366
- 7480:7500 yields 7498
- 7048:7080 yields 7066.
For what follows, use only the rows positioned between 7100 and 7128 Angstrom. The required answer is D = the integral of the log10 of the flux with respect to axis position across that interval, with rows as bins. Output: 19.7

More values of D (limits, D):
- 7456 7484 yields 20.0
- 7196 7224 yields 19.3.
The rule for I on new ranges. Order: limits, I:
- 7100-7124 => 7102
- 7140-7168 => 7154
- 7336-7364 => 7338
